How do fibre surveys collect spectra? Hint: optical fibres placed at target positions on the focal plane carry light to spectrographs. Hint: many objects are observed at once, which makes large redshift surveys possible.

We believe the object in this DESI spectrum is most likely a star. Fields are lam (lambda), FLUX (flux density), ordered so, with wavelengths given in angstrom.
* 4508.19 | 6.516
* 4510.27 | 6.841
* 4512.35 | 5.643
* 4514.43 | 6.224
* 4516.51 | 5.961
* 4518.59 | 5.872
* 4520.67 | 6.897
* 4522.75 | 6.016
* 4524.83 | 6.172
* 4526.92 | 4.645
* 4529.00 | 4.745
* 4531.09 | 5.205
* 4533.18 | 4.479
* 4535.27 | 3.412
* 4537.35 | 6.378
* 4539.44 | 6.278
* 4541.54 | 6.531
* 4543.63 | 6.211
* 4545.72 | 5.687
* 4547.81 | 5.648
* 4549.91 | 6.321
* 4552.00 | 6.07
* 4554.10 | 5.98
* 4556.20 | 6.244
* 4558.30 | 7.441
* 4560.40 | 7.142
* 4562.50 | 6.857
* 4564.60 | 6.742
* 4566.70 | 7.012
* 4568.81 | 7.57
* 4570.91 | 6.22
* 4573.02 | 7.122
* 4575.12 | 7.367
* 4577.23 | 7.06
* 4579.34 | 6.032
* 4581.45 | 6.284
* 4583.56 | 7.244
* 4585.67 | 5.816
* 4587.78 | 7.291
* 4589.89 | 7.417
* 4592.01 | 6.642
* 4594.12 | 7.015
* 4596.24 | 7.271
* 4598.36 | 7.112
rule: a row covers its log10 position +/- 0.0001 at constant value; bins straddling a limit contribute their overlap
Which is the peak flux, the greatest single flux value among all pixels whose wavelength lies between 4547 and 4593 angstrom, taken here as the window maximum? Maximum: 7.57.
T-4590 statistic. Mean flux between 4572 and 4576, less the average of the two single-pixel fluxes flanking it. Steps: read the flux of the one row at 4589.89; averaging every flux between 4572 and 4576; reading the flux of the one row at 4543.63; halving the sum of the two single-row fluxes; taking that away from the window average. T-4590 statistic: 0.4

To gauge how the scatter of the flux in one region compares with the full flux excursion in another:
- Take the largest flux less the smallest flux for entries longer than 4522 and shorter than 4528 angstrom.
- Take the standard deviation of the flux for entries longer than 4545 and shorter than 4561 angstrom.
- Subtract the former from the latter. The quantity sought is -0.9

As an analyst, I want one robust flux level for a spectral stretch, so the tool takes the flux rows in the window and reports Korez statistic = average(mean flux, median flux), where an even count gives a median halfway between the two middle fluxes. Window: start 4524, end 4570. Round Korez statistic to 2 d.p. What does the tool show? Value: 6.13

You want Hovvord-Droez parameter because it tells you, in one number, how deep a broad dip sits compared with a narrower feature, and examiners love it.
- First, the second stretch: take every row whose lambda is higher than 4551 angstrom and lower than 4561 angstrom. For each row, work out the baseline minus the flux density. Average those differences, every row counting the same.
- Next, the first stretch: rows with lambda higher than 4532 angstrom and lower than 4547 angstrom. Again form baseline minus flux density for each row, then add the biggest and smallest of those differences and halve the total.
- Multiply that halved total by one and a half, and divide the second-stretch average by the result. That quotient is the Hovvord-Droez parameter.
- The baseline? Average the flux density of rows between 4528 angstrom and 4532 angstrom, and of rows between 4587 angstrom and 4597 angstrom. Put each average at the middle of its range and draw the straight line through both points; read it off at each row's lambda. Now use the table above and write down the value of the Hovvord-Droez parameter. -1.6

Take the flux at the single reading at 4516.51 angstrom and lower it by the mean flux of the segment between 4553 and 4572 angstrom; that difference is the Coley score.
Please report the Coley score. -0.8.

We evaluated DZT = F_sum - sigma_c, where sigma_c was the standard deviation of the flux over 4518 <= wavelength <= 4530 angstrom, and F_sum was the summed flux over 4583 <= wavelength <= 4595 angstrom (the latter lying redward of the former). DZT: 40.6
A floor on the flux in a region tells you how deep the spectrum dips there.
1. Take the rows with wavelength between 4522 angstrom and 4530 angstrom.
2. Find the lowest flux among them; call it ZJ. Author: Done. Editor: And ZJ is 4.645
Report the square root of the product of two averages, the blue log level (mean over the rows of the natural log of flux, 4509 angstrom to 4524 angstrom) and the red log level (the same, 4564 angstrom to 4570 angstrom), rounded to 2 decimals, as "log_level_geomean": 1.89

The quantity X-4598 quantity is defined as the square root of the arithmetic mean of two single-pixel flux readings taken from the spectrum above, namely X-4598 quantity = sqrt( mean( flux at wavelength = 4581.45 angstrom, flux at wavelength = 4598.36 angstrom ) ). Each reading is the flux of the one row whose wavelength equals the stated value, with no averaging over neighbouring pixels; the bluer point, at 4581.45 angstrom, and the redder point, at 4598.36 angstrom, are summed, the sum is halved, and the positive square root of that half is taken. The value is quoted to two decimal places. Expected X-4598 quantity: 2.59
